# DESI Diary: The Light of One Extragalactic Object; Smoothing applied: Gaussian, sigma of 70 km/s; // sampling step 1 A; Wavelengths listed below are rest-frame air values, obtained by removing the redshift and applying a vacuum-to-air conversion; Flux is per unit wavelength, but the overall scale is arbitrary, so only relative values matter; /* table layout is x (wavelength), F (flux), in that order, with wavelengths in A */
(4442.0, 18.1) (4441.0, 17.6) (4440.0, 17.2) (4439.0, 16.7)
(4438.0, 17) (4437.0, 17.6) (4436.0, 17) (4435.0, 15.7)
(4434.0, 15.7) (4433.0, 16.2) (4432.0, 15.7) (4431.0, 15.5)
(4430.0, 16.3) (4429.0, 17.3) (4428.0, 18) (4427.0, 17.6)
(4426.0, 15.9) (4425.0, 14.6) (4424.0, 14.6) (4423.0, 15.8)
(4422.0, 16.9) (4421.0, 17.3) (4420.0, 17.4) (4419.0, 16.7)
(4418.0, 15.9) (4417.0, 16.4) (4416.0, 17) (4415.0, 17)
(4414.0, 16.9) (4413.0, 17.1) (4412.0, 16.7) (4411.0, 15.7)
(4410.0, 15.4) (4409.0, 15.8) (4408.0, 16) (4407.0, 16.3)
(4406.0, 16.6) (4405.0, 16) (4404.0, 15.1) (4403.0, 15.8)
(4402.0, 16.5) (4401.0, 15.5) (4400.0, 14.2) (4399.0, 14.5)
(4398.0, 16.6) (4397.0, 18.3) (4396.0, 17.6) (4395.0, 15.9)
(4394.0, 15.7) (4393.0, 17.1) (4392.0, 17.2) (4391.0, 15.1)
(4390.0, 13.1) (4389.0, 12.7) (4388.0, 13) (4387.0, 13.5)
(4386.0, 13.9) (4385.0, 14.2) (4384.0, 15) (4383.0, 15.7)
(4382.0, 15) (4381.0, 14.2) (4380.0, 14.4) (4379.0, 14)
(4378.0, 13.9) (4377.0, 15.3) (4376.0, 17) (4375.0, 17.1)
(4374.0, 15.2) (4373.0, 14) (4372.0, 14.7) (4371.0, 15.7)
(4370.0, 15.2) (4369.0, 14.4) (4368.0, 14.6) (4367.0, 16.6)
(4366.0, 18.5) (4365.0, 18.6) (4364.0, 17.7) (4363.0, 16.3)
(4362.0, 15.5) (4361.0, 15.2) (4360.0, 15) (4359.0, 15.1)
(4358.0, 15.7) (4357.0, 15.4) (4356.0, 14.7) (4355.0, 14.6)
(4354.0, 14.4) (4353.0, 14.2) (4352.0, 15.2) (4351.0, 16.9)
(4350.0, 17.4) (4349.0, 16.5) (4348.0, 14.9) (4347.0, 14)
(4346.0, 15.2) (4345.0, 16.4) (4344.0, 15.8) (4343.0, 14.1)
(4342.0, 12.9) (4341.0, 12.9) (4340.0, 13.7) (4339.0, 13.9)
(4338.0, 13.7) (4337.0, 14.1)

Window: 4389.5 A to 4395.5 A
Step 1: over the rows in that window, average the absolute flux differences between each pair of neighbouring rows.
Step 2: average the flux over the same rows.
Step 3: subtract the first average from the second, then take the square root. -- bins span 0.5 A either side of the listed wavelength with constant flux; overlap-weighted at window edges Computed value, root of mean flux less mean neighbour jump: 3.81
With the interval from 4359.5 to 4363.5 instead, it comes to 3.88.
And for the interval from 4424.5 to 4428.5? 3.92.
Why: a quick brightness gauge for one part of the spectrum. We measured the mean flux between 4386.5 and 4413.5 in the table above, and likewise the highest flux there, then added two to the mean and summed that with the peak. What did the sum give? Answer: 36.0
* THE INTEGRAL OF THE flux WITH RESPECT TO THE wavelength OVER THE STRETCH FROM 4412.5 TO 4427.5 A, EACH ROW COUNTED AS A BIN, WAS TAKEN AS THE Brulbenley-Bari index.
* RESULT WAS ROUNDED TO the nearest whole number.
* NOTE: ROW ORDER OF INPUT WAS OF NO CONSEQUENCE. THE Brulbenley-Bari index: 247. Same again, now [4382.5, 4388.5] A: 85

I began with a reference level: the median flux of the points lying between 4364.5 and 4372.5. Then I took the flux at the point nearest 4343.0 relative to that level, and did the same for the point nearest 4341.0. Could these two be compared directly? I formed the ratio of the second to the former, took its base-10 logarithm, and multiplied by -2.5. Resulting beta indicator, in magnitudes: 0.10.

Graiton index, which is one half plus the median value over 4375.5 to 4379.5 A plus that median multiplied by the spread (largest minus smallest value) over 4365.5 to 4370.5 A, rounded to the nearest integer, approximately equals 75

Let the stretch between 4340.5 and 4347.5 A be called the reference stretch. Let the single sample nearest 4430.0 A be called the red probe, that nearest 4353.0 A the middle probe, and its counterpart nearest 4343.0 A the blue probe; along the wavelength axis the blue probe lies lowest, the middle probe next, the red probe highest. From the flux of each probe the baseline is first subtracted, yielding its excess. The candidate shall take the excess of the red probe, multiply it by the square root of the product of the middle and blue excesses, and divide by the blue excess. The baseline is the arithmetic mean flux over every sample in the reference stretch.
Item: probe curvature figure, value -2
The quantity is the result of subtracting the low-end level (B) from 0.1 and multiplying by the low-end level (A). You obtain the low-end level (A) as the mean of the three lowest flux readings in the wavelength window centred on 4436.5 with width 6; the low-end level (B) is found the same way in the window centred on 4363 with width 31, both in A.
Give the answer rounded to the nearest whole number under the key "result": -223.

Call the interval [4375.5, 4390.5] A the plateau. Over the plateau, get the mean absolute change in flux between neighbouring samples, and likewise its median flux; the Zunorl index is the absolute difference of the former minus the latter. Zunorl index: 13.6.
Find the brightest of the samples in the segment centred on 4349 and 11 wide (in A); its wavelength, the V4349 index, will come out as 4350.0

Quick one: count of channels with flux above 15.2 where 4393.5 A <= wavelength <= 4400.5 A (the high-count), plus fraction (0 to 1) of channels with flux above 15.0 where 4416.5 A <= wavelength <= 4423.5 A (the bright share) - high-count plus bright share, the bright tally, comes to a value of 6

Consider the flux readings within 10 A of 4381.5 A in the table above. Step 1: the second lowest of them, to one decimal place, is 13.0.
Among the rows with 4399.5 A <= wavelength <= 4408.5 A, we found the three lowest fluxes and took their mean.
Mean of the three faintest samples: 14.9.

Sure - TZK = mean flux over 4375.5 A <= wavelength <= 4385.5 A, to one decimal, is 14.9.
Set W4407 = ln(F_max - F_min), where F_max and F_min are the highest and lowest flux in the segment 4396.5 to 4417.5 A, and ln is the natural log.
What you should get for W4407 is 1.4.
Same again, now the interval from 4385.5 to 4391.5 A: 0.9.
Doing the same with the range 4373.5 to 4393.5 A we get 1.5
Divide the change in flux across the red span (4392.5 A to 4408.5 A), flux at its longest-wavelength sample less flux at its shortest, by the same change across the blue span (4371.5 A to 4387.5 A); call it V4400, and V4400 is 0.92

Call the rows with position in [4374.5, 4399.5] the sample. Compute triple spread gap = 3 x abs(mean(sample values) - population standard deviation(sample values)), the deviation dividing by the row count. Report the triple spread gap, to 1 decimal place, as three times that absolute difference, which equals 41.0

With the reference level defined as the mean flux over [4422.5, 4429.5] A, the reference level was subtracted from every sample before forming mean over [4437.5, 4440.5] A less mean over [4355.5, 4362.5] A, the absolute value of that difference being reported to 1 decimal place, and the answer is 1.7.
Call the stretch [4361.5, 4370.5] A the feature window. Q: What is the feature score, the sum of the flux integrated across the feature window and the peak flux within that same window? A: 166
